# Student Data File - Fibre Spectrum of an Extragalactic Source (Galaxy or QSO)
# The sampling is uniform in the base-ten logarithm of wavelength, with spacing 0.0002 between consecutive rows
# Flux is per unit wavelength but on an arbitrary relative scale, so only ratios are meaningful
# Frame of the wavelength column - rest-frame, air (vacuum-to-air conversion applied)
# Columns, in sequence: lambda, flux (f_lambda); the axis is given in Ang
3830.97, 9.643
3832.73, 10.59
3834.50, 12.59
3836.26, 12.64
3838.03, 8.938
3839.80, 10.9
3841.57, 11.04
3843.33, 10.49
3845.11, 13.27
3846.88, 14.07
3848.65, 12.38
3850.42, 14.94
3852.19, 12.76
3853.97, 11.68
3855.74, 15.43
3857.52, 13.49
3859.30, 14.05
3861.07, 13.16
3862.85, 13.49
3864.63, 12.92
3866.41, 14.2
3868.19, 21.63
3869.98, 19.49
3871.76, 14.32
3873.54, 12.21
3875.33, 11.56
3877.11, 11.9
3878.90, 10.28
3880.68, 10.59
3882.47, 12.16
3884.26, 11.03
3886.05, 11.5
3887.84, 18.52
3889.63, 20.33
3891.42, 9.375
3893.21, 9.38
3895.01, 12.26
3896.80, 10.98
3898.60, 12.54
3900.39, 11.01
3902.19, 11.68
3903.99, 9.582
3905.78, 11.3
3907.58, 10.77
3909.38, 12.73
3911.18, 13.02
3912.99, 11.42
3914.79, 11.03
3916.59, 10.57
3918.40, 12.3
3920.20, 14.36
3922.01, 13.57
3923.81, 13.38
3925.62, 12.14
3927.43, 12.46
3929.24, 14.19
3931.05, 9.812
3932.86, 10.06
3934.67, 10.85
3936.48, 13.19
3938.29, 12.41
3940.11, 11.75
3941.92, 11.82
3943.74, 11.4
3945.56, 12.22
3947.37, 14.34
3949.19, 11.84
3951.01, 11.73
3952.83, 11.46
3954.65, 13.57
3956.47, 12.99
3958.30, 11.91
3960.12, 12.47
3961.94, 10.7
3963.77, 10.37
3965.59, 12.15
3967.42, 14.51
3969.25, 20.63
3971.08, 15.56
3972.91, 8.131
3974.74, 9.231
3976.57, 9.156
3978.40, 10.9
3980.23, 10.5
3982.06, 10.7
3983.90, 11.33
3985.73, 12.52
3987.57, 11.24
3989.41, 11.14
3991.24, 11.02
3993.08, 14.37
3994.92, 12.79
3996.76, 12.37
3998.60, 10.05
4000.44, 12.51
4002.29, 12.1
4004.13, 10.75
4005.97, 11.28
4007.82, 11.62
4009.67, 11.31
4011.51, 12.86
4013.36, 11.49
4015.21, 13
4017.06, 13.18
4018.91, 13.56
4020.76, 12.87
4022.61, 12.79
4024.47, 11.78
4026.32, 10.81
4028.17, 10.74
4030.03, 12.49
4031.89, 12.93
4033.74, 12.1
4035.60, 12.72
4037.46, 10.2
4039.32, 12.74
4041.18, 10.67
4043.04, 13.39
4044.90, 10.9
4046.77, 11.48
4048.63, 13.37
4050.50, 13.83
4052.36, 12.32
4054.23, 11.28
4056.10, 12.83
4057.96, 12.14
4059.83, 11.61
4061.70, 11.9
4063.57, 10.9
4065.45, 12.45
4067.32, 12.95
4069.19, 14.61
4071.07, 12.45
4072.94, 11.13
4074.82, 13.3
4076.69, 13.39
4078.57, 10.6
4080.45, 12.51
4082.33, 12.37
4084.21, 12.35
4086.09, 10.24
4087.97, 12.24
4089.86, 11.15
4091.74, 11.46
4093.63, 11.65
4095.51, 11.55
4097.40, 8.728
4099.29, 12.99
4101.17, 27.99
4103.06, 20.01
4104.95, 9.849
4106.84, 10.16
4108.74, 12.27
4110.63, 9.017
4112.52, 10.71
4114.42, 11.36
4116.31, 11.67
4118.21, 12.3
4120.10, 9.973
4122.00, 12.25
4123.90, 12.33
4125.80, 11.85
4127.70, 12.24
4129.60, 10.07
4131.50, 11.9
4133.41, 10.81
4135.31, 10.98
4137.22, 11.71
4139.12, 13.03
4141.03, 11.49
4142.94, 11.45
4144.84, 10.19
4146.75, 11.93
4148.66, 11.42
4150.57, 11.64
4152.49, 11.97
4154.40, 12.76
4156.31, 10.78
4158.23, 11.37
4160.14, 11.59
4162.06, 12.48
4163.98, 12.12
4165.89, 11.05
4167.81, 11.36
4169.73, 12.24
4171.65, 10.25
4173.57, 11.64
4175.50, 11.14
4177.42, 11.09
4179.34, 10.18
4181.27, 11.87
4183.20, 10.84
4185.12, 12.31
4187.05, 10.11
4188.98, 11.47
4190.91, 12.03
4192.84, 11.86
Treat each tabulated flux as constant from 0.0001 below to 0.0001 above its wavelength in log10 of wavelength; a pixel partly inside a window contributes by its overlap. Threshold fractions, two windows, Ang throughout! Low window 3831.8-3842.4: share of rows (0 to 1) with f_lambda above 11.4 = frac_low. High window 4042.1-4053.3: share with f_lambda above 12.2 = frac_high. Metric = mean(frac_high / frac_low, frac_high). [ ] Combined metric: 1.3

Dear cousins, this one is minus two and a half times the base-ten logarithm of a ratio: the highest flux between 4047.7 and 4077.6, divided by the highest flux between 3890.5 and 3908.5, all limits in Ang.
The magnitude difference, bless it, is -0.17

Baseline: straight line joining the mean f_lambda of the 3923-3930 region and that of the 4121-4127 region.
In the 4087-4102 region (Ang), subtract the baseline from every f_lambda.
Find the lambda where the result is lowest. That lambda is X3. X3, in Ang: 4097.40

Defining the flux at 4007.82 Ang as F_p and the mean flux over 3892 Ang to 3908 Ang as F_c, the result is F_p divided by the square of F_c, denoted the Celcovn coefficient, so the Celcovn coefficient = 0.10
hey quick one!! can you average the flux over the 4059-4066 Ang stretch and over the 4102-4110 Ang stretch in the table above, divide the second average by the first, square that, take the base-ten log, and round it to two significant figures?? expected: 0.10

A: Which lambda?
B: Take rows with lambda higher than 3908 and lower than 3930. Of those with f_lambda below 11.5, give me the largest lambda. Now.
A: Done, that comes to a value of 3916.59 Ang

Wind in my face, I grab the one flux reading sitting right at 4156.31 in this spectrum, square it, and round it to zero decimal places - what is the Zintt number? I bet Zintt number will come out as 116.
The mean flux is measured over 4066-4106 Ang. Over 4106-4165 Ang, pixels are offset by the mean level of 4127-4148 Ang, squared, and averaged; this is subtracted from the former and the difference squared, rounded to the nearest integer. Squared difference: 149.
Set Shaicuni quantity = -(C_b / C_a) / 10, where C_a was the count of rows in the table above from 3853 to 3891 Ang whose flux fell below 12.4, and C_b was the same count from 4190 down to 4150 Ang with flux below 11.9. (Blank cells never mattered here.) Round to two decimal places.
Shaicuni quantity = -0.17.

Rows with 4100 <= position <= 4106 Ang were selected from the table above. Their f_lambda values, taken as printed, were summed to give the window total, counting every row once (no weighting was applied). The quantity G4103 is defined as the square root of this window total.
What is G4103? 7.6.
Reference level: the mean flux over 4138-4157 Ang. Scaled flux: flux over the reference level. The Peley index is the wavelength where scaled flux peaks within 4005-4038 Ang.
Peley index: 4018.91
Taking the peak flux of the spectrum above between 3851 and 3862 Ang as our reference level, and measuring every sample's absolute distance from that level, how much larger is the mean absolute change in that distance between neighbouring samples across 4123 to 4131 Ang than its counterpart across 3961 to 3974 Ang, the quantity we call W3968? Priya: -2.5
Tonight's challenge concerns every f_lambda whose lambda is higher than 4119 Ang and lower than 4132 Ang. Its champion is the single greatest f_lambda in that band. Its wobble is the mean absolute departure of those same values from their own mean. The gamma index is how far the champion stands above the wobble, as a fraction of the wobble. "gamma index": 13.4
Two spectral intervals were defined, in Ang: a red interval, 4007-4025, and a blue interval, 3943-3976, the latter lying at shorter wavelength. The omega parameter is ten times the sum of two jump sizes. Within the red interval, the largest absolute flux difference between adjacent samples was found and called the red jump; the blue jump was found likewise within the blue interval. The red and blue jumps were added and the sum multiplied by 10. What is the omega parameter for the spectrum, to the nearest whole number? 90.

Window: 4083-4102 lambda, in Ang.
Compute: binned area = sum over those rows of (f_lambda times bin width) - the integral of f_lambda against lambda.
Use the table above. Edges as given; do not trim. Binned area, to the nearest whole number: 246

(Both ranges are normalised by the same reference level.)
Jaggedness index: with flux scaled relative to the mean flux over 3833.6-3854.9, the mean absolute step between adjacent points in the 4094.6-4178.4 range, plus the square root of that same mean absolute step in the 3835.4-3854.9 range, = 0.530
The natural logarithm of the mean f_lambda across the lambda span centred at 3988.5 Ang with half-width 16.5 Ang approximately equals 2.41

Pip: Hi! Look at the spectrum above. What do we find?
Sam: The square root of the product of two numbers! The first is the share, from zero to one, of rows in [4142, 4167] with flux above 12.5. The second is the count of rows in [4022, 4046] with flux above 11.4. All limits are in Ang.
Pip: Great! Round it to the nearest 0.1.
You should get 0.8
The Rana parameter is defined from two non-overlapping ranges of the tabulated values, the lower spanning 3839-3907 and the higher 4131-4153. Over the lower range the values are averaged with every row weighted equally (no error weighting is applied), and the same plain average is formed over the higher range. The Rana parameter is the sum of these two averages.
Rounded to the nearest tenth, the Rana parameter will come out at 24.5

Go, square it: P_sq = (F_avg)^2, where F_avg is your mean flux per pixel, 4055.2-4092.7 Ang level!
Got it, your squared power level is 147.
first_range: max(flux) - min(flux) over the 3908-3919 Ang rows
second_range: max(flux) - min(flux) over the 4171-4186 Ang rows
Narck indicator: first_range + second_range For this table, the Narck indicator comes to 4.6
